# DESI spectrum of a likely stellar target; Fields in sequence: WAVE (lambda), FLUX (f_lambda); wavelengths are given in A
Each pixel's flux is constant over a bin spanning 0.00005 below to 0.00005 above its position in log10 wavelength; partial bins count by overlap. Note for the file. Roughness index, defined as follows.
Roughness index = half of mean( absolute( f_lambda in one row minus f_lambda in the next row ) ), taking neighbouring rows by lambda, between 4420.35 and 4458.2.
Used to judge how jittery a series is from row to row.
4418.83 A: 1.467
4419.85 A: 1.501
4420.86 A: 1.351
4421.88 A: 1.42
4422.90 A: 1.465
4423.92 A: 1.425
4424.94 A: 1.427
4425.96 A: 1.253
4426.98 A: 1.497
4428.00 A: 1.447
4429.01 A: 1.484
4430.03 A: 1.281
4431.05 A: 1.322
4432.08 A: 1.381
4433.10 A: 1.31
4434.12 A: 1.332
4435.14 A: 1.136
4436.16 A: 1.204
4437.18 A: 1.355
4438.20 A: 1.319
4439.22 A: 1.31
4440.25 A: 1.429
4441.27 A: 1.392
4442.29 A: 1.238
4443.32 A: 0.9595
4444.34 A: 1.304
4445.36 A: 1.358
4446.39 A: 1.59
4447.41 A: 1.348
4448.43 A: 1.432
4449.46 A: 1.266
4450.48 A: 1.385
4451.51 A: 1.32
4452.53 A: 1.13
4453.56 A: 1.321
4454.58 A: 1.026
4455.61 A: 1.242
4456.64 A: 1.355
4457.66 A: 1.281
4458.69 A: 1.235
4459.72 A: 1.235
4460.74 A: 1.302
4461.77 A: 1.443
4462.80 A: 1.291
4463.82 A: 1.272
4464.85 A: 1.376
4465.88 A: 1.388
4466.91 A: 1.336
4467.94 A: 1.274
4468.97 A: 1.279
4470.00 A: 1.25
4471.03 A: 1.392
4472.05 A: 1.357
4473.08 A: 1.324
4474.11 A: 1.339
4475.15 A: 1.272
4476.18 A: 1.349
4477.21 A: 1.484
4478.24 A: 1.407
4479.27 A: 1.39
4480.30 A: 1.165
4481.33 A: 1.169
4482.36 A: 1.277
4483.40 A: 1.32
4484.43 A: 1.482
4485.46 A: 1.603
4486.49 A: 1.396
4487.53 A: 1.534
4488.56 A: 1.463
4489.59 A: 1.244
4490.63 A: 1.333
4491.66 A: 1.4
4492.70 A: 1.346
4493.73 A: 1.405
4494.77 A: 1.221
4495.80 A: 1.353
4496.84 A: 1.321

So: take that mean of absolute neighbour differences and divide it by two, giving 0.062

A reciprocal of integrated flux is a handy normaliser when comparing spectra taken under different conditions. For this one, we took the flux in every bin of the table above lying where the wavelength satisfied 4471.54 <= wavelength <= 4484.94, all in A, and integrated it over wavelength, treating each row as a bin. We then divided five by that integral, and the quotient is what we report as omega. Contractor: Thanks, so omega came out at 0.280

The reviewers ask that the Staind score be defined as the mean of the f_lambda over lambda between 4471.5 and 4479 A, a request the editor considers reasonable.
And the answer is 1.36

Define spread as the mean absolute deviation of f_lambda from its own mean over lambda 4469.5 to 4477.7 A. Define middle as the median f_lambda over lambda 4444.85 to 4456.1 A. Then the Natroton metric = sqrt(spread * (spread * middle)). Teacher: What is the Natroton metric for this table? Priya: 0.057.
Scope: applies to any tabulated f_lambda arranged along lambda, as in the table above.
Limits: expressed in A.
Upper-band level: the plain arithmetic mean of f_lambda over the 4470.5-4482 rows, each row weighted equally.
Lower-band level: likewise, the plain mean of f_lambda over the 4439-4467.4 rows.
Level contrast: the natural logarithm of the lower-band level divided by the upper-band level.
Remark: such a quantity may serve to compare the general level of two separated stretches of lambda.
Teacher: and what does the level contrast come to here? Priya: -0.020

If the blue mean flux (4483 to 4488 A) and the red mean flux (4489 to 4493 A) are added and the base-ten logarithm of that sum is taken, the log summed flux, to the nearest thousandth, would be 0.447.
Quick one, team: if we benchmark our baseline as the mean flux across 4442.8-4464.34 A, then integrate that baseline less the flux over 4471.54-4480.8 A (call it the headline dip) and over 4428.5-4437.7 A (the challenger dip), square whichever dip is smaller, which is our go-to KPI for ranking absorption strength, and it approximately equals 0.24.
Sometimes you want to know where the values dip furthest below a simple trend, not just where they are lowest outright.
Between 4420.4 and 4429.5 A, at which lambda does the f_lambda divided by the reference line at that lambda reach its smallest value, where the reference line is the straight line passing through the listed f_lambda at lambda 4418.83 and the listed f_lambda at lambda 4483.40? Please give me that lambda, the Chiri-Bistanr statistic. 4425.96 A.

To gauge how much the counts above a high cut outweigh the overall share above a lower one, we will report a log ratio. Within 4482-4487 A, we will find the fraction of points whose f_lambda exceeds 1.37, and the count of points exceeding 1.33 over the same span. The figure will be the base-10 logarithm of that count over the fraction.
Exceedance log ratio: 0.7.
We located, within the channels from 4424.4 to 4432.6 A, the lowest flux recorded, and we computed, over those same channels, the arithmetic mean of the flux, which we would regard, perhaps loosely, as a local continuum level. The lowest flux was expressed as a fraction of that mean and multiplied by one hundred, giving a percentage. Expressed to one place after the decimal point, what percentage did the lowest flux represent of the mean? 90.4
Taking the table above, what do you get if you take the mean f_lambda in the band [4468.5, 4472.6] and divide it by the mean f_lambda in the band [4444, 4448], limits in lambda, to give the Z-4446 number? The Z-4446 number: 0.94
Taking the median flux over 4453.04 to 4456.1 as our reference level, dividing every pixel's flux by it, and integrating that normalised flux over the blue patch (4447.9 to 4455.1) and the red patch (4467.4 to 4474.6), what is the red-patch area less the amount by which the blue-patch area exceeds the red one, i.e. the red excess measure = 7.9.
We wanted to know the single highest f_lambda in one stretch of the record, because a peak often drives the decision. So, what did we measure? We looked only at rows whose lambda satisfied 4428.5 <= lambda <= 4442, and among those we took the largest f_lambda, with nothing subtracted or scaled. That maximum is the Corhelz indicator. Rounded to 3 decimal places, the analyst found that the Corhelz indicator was 1.484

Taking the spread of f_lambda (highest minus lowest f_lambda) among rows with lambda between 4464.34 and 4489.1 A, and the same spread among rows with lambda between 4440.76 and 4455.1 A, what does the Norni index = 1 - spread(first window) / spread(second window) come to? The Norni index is 0.3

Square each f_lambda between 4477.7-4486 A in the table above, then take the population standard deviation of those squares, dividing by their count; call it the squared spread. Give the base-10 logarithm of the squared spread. -0.41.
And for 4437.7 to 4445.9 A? -0.49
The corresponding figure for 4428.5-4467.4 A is -0.54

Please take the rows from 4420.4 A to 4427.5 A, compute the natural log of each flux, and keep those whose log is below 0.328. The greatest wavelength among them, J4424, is 4425.96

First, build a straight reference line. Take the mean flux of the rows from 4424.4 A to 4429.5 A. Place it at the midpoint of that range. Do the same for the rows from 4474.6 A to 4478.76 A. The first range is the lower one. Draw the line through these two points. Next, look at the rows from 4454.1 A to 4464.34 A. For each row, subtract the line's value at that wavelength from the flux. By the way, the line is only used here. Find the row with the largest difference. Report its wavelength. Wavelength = 4461.77 A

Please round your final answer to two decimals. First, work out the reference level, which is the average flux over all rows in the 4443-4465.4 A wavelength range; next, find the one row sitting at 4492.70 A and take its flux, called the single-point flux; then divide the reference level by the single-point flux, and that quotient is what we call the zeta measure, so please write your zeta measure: 0.96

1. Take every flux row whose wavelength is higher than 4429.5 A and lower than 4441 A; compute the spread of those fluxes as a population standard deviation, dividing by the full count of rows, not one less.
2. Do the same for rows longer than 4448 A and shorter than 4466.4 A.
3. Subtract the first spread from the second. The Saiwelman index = 0.02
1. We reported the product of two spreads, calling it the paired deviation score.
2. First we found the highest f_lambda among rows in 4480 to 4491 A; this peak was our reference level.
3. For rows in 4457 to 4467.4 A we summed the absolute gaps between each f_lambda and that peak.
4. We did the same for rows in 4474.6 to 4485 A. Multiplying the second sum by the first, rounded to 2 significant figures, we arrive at 7.8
